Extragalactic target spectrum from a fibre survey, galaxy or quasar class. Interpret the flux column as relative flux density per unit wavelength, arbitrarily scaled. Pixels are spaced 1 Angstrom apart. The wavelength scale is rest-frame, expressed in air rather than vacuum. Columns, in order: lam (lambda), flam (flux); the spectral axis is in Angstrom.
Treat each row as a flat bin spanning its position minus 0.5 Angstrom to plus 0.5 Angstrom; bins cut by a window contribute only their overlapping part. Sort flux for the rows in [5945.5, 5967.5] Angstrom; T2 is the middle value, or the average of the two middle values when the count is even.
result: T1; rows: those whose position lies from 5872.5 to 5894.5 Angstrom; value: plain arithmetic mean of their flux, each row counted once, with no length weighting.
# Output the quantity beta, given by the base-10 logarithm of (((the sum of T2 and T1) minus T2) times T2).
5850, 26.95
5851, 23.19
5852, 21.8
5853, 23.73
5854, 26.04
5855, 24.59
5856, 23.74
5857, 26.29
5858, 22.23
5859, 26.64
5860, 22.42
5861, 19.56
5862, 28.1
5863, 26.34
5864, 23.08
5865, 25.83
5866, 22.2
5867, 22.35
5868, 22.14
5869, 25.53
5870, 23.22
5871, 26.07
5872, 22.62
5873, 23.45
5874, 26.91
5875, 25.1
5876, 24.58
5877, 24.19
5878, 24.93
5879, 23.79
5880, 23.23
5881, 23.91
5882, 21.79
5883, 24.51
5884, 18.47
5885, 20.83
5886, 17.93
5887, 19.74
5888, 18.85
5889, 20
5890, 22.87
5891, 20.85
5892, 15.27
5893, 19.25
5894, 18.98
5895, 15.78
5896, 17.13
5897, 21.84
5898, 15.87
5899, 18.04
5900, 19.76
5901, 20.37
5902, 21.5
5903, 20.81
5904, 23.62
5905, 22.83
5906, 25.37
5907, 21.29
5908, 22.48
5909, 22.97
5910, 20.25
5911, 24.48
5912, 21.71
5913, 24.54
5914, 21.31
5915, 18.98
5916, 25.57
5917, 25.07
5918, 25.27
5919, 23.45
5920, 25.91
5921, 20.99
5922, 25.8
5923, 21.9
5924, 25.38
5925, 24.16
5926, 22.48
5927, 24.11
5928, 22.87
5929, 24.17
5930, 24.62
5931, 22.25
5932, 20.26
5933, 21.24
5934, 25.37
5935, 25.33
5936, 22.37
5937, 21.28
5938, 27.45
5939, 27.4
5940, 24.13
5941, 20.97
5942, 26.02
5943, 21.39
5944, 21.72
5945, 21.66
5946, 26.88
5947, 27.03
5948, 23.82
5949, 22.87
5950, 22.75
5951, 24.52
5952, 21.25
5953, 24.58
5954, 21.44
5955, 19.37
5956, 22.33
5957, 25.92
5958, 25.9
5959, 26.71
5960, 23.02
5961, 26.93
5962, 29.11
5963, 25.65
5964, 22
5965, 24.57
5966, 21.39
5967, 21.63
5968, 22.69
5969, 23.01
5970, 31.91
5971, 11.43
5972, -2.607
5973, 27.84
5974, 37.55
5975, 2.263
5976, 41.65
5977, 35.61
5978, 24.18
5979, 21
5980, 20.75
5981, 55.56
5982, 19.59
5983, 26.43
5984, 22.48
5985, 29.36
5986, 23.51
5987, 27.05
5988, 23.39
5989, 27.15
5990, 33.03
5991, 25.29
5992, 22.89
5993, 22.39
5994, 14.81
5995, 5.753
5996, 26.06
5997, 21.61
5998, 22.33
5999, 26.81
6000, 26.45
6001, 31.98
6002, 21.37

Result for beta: 2.72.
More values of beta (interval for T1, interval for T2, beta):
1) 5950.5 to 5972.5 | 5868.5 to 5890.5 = 2.72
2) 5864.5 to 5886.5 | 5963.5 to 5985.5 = 2.73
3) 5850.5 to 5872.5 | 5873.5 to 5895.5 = 2.71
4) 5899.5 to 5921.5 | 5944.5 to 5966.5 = 2.74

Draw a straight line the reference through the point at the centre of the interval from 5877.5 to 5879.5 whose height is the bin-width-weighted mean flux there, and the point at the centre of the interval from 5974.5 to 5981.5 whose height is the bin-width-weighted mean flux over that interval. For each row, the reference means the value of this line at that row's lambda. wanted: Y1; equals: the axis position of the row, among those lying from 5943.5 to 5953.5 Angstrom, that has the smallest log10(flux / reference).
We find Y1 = 5952 Angstrom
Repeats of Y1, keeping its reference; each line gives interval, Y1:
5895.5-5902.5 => 5898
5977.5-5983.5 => 5982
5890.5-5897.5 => 5892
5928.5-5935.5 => 5932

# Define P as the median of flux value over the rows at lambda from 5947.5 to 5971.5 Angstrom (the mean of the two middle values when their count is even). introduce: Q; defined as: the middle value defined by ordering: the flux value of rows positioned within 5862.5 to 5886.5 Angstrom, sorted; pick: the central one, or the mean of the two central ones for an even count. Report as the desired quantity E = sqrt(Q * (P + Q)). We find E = 33.2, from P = 23.0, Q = 23.6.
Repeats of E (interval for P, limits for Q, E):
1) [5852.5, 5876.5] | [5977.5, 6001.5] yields 33.8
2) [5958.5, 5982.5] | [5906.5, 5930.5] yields 33.6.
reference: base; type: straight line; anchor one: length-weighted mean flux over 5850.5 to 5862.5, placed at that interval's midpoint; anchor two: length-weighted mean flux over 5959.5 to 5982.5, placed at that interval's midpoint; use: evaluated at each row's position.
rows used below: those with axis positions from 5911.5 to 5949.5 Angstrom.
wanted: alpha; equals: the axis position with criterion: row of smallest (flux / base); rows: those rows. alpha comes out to 5915 Angstrom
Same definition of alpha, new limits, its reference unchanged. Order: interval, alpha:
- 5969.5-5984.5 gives 5972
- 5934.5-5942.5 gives 5941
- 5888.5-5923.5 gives 5892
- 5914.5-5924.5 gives 5915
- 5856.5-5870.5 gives 5861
